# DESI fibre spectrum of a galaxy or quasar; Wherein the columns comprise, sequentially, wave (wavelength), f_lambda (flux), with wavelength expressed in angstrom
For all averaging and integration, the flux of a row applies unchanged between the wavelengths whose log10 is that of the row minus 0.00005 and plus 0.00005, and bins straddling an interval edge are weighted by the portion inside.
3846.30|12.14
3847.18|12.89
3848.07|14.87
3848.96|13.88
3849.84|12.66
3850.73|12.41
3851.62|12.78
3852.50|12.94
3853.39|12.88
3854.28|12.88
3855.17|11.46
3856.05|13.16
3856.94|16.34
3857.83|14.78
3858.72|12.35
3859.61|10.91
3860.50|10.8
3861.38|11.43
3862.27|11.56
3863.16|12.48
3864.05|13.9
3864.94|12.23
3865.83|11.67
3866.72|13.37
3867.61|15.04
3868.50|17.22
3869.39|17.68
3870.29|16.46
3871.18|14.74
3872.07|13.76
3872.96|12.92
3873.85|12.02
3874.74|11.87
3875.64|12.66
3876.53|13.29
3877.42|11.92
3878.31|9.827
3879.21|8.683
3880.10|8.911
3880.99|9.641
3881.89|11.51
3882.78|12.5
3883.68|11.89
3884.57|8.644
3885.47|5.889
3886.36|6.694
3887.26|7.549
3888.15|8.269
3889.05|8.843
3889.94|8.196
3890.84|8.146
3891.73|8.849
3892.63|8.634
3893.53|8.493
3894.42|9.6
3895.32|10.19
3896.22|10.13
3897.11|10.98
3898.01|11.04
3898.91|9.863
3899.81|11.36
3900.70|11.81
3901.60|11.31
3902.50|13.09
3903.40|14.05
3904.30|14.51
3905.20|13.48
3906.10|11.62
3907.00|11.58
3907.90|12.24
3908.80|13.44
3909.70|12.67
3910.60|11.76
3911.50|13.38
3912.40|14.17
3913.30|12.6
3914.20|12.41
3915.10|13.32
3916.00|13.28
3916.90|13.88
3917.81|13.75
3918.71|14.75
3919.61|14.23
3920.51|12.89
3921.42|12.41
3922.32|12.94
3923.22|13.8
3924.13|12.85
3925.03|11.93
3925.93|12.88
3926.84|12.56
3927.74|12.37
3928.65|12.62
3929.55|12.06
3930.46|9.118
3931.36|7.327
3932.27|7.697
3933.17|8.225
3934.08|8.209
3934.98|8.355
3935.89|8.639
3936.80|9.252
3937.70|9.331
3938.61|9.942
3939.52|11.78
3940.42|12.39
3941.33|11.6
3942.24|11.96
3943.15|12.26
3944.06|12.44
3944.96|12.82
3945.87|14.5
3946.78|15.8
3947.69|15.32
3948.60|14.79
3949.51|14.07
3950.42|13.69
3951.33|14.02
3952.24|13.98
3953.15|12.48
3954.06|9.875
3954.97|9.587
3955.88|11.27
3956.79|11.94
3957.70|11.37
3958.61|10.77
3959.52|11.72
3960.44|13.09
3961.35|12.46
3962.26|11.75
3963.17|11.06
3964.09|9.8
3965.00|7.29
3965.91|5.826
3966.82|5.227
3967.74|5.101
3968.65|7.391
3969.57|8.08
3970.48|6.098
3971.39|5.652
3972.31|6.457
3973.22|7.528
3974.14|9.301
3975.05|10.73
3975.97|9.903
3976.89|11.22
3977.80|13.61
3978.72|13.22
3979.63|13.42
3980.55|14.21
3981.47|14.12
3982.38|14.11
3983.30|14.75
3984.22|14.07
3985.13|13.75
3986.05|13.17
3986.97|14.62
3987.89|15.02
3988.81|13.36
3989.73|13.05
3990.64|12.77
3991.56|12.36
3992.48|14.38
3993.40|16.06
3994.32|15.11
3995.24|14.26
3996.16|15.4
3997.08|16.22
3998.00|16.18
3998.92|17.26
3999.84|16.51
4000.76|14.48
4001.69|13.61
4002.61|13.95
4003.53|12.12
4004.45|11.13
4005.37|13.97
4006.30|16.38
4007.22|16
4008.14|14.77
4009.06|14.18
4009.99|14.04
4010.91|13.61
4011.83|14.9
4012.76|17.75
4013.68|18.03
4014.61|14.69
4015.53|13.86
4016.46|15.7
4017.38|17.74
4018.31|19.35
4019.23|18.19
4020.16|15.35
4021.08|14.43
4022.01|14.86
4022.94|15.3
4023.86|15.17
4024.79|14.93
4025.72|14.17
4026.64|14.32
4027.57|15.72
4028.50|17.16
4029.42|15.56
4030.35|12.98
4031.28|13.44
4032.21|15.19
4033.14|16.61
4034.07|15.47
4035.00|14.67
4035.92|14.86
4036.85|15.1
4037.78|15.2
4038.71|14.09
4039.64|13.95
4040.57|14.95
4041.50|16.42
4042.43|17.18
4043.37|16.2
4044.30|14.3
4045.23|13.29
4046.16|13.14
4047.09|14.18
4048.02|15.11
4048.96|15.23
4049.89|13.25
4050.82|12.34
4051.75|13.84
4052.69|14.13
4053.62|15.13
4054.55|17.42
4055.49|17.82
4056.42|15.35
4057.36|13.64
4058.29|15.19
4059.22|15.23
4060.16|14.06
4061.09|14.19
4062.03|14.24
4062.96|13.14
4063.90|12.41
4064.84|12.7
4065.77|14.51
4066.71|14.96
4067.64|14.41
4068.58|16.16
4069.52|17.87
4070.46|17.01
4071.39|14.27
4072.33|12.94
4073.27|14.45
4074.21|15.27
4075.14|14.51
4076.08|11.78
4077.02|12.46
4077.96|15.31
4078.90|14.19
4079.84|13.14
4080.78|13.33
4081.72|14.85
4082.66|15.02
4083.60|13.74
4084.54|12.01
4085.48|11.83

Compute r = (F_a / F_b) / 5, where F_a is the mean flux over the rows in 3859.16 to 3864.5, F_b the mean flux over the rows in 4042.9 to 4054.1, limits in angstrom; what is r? 0.17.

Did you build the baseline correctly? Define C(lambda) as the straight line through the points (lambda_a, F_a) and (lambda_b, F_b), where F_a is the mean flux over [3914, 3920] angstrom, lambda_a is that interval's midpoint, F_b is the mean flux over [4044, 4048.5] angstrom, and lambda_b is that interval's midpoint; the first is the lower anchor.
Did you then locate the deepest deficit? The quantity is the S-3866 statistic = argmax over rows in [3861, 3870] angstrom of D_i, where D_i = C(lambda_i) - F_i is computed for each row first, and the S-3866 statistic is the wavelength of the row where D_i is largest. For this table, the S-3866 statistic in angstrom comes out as 3861.38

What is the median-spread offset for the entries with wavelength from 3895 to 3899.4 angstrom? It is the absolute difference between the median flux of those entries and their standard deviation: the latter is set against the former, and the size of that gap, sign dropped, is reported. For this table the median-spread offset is 9.7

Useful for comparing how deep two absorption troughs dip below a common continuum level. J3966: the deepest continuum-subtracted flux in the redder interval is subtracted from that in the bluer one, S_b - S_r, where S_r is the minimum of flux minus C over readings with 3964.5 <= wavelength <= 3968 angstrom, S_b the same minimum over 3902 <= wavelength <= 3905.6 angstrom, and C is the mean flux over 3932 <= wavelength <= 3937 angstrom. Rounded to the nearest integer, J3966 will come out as 8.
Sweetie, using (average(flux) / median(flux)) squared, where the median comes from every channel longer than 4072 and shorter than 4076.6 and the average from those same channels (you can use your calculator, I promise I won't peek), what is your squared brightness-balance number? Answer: 0.91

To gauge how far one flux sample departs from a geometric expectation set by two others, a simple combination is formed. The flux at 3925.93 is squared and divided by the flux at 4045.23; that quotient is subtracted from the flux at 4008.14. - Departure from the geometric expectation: 2.3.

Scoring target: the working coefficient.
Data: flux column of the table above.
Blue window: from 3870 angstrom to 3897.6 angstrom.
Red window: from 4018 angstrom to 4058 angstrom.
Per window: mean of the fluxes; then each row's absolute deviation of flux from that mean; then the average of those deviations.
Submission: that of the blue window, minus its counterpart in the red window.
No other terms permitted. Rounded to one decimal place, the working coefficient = 1.0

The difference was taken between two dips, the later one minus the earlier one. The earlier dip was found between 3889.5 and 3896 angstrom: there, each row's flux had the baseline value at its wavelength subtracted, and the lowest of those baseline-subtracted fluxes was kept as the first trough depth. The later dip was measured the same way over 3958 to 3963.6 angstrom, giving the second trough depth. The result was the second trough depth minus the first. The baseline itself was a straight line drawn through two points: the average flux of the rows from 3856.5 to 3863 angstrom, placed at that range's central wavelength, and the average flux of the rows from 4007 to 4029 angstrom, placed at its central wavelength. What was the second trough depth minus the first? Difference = 1.3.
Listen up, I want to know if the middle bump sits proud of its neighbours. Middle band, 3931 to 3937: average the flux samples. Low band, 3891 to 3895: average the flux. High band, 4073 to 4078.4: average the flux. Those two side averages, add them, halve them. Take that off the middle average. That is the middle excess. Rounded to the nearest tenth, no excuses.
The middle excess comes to -3.2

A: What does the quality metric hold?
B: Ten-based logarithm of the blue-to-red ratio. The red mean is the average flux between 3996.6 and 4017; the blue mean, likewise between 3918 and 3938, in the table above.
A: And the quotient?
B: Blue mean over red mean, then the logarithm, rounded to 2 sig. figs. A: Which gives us -0.13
